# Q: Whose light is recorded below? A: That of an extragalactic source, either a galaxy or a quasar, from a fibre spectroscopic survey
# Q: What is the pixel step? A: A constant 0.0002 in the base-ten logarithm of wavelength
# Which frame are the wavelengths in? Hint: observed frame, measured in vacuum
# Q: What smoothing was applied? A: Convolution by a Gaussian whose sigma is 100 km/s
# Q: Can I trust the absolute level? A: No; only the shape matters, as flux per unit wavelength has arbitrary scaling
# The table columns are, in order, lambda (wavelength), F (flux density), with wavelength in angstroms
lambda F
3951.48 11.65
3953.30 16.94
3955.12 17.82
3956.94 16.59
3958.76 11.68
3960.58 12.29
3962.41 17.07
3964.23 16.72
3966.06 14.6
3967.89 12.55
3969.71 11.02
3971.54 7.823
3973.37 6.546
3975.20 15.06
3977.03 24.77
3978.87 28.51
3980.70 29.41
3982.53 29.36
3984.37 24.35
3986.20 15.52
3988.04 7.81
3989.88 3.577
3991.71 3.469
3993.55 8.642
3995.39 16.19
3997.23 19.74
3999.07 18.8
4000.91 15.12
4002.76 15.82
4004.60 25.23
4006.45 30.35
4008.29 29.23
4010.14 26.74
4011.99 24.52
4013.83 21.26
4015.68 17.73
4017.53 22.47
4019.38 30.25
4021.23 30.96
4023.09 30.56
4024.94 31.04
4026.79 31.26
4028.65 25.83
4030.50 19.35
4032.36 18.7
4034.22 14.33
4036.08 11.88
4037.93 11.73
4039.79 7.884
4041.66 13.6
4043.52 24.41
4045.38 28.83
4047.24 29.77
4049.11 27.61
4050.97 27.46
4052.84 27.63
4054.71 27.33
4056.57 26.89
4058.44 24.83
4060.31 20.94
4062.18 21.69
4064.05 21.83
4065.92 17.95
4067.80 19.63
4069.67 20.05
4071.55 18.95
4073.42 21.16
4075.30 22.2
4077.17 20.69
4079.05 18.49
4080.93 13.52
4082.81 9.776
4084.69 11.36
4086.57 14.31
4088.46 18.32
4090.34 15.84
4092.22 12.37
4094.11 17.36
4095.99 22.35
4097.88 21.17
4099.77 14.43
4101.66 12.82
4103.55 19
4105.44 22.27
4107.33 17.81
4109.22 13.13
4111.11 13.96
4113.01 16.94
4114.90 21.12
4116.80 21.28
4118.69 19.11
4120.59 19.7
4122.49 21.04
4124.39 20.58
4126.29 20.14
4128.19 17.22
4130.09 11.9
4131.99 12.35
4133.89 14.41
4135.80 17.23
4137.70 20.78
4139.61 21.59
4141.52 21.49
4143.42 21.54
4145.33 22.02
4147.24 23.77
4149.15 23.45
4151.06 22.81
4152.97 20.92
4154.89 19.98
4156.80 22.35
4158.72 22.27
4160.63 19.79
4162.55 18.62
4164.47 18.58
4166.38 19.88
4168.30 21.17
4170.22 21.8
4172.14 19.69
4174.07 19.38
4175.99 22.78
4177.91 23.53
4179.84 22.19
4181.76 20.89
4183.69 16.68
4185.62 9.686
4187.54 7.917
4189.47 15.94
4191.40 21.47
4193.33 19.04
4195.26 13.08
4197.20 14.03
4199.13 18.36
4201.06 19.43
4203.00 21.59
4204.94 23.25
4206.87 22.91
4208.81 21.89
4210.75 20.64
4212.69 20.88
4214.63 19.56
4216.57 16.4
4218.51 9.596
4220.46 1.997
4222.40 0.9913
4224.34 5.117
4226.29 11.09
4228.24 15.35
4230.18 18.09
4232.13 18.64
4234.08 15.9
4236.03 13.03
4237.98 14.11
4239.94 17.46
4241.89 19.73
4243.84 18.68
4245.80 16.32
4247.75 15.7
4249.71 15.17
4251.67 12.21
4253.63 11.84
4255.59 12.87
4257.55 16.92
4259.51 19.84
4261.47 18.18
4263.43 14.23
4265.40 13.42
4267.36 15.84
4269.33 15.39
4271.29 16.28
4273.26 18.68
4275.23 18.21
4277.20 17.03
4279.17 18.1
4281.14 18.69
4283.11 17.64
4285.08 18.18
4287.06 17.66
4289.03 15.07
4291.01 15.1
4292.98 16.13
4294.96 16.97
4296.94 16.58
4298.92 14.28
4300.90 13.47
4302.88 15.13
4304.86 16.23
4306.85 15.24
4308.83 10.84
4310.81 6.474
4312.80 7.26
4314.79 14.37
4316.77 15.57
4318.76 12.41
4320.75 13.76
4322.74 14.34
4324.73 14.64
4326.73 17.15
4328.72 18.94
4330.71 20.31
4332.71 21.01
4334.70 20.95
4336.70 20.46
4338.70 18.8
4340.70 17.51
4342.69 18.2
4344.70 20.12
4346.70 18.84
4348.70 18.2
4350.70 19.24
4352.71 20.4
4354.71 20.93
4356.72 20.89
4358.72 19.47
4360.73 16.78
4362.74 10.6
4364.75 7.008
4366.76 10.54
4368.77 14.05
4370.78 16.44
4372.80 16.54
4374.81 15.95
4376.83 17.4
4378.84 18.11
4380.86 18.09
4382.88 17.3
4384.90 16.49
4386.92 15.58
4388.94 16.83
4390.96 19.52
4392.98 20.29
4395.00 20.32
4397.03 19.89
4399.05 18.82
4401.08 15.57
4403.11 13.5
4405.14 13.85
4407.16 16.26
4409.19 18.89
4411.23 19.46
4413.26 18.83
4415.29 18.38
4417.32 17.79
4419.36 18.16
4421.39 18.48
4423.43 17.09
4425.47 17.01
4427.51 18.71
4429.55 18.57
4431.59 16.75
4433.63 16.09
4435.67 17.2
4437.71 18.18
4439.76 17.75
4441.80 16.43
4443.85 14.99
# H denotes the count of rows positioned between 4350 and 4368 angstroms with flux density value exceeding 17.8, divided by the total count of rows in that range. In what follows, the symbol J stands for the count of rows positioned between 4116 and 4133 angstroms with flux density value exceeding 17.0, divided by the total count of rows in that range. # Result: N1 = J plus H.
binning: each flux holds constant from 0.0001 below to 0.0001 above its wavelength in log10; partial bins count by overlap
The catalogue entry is 1.33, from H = 0.56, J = 0.78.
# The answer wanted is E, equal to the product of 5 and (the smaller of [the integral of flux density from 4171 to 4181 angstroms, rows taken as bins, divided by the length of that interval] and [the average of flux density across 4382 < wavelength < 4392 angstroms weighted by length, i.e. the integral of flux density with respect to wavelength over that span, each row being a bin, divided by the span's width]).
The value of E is 86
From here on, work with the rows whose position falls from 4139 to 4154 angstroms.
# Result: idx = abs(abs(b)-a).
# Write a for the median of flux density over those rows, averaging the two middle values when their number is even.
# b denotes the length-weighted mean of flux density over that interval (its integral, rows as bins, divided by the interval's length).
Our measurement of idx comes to 0.4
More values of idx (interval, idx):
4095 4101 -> 2.2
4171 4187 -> 1.2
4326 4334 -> 0.1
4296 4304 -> 0.2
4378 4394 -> 0.1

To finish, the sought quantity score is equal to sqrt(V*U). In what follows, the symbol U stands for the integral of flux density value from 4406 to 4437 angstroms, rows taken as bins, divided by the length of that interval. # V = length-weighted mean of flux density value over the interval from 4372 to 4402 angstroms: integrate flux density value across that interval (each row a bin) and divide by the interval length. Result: 17.8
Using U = 18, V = 17.8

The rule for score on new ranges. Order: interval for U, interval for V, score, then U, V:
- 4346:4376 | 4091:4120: 17.0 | 16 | 17.7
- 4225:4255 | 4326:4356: 17.3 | 15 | 19.4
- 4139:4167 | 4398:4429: 19.2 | 21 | 17.4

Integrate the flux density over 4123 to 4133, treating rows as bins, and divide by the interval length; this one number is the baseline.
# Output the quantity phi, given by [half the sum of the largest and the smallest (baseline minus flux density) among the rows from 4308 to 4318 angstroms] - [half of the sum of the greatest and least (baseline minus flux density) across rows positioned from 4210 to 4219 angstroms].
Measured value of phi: 4.2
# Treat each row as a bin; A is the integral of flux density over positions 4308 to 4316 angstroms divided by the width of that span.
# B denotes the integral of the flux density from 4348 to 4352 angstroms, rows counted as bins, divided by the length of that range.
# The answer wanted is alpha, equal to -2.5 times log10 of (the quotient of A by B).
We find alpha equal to 0.70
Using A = 10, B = 18.9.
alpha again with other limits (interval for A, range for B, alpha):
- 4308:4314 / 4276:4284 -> 0.83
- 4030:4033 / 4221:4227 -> -1.40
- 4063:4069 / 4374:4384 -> -0.14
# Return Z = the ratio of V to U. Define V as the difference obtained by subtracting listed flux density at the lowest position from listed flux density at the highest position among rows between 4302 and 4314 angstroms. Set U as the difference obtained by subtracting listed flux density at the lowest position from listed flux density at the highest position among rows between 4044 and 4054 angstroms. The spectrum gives 6.6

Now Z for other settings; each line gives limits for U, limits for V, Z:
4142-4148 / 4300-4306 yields 1.2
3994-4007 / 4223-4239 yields 0.6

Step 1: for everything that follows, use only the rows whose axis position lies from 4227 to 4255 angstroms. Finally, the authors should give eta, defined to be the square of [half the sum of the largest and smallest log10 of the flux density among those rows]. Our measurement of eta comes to 1.40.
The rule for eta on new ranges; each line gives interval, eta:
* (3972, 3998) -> 1.01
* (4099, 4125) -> 1.51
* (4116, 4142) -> 1.45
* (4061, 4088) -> 1.36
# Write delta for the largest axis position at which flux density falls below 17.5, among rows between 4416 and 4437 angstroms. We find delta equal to 4435.67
